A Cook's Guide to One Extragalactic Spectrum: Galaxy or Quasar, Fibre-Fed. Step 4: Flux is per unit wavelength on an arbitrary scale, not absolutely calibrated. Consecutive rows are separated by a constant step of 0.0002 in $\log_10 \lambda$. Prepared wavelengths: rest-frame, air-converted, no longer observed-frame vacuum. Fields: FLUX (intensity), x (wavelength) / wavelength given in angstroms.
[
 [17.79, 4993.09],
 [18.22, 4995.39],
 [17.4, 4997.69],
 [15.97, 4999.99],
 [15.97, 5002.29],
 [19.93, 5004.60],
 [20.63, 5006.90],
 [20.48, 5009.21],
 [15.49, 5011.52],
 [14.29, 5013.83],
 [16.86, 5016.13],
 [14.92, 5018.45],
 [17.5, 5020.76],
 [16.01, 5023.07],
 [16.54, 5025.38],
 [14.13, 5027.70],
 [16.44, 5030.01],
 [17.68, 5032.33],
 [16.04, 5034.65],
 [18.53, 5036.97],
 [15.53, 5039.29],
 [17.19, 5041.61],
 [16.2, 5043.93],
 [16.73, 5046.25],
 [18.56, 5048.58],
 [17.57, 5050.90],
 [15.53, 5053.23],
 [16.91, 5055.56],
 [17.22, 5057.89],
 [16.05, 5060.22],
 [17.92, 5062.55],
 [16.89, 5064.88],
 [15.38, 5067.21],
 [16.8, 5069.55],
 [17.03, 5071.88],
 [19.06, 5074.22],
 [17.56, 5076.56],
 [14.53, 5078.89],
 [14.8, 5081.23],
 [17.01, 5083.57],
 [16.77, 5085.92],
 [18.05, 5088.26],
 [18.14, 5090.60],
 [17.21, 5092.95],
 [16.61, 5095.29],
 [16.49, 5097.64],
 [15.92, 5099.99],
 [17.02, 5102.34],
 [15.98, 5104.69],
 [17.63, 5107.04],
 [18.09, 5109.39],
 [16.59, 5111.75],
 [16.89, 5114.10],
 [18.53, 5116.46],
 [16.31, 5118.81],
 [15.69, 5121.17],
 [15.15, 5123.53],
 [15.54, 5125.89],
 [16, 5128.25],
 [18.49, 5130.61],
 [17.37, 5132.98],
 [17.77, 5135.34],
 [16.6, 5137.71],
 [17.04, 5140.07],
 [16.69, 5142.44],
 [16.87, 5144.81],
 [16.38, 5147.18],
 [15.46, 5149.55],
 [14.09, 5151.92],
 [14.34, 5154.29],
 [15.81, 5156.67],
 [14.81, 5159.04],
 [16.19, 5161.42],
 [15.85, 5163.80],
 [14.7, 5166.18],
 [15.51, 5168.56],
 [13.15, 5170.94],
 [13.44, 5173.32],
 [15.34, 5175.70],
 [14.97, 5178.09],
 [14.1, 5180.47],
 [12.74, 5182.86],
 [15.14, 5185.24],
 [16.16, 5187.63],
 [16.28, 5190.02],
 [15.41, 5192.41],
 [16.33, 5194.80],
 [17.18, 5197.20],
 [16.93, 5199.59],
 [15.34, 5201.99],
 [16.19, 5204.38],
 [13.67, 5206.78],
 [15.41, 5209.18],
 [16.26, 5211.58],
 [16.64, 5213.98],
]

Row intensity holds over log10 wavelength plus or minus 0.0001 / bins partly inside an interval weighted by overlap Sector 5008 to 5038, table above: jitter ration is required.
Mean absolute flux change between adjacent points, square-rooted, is 1.45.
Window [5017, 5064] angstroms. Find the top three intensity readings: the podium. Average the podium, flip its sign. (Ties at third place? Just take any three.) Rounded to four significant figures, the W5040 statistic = -18.34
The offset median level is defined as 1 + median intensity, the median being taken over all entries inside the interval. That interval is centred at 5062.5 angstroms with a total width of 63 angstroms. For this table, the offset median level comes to 18.0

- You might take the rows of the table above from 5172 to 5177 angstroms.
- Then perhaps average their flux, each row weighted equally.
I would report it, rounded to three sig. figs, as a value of 14.4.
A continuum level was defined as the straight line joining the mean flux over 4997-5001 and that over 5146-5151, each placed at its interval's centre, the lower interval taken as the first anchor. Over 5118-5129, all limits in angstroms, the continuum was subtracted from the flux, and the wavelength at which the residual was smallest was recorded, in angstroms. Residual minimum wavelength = 5123.53 angstroms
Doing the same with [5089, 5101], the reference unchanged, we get 5099.99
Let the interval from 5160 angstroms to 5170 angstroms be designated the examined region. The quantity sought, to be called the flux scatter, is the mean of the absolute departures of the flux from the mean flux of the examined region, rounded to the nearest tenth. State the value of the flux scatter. 0.5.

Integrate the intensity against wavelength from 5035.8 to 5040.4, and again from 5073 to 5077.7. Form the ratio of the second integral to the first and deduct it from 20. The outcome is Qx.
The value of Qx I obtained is 18.9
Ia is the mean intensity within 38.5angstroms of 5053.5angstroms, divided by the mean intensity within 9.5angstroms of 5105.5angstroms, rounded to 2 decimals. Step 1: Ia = 0.99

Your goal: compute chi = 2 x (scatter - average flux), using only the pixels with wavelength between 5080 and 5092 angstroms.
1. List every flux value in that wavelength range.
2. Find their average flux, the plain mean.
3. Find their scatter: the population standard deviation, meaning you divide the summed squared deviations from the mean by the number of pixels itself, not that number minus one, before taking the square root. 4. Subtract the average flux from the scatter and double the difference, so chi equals -31.5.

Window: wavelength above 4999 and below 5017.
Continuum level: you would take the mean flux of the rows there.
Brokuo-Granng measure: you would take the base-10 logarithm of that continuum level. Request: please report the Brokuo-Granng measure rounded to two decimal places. 1.24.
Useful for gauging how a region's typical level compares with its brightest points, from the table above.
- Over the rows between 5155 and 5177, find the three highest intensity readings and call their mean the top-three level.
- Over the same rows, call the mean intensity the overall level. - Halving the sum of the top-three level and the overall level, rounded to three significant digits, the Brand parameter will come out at 15.5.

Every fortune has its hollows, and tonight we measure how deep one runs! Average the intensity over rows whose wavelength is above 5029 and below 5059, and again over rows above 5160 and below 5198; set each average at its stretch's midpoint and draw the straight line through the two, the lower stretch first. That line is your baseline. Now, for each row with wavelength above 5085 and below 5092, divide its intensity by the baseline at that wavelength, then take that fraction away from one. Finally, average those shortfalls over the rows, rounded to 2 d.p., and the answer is -0.08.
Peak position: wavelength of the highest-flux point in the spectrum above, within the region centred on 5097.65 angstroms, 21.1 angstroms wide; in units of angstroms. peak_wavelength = 5090.60 angstroms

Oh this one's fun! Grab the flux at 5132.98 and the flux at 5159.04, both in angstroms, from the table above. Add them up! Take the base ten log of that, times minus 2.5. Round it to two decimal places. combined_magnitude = -3.77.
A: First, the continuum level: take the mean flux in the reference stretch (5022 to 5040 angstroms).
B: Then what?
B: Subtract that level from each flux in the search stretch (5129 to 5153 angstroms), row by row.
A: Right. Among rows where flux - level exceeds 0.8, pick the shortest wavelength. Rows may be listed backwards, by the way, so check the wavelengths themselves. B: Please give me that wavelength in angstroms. 5130.61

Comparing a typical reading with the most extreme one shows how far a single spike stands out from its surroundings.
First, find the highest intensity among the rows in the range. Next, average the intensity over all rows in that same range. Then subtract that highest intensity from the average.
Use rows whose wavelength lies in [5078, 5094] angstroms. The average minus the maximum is -1.5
